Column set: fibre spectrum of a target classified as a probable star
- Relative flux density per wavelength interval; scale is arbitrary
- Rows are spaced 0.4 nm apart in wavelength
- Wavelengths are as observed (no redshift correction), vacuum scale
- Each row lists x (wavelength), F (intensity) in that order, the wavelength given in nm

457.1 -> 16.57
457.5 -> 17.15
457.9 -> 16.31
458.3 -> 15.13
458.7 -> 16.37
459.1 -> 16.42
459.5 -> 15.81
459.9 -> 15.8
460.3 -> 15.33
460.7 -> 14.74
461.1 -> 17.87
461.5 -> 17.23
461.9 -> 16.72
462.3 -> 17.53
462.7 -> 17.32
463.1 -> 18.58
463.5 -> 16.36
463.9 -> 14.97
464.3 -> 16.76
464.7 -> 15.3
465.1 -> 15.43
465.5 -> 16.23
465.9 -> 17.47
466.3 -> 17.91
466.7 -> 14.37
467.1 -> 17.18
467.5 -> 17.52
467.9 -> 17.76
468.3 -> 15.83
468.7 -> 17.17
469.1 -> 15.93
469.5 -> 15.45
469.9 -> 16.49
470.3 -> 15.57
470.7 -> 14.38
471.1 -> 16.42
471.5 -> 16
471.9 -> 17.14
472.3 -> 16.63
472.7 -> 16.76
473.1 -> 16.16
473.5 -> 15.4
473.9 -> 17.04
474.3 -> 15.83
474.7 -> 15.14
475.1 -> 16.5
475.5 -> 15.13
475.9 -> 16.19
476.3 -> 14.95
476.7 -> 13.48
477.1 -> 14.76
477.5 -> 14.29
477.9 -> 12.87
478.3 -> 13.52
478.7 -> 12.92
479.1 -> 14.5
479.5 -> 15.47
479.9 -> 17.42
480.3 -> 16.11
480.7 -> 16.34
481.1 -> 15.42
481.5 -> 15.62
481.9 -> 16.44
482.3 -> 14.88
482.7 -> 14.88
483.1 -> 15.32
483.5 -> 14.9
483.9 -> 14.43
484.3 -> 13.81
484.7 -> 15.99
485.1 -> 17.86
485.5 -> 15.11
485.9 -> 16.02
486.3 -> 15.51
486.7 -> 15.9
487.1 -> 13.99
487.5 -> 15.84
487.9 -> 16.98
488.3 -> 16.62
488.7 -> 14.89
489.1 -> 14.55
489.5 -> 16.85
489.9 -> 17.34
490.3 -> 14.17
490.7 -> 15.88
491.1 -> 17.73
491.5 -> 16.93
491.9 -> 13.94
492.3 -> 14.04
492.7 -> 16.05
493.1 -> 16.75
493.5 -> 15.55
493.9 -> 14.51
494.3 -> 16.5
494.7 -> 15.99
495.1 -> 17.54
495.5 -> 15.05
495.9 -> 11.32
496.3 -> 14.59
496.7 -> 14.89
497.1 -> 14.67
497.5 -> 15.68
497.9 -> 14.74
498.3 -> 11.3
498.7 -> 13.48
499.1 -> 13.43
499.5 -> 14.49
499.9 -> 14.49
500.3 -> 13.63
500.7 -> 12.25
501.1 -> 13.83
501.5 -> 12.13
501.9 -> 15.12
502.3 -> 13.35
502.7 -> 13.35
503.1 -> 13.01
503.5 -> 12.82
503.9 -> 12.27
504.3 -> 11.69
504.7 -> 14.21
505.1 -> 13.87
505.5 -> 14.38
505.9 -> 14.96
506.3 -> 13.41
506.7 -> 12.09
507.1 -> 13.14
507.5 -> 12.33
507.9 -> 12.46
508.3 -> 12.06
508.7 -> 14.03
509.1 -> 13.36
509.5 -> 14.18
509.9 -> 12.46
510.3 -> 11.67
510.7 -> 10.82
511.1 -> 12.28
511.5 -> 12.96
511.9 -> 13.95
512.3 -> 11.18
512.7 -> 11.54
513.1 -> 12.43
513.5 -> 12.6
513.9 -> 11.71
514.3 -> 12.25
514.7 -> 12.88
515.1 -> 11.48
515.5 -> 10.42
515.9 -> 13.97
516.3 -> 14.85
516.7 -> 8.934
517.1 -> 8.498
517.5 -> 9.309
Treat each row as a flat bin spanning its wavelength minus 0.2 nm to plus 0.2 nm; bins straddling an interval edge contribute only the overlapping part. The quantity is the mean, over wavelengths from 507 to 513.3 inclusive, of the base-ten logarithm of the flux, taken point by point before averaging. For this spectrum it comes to 1.10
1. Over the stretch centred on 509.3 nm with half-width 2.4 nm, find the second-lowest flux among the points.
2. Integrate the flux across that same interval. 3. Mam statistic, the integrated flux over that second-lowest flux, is 5.20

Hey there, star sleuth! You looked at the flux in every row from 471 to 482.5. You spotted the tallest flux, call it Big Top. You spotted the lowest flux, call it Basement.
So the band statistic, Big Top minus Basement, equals 4.55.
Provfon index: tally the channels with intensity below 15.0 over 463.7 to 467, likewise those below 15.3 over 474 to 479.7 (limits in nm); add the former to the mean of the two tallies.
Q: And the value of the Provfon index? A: 8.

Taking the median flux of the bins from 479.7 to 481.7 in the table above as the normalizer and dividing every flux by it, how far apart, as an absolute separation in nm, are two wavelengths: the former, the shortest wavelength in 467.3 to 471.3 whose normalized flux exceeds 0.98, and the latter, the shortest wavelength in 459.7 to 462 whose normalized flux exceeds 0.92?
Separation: 7.60 nm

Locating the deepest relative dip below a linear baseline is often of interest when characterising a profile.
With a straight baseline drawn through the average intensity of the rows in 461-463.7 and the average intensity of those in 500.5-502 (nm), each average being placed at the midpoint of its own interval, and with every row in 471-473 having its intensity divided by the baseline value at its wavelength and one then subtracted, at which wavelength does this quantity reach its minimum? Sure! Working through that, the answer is 471.5 nm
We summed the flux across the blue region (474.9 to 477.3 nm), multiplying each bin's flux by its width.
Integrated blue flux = 36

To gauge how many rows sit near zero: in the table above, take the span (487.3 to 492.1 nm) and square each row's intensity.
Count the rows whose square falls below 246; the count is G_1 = 4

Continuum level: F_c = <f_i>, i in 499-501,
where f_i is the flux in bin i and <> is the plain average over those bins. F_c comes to 13.7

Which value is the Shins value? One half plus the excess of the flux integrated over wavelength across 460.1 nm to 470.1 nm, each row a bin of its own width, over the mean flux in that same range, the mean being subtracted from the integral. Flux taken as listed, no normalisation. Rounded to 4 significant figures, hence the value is 149.3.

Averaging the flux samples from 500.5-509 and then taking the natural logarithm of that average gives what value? 2.58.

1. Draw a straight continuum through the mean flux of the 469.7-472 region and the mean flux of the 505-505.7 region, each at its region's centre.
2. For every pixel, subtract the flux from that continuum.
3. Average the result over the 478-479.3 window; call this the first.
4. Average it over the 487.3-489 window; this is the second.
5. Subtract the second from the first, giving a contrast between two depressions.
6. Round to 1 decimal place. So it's 2.9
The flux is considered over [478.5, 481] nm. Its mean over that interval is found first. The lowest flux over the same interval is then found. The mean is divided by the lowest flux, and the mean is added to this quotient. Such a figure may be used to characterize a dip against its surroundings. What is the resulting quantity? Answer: 16.7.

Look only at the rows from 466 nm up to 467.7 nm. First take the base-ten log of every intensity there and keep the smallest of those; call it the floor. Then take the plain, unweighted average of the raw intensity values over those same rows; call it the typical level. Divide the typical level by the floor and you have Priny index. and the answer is 14.5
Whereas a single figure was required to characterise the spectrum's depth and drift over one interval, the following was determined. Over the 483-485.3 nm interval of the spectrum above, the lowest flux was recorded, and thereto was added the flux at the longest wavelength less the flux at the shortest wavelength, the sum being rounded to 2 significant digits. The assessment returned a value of 16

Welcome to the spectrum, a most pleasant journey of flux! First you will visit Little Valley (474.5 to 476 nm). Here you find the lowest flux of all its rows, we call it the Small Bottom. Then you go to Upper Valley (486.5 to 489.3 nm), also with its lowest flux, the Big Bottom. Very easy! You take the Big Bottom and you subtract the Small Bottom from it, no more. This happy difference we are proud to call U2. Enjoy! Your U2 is -1.1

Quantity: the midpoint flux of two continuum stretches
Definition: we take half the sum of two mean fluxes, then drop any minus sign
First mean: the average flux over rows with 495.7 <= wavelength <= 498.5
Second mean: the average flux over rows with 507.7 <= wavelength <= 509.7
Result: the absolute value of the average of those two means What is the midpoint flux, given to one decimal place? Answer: 13.6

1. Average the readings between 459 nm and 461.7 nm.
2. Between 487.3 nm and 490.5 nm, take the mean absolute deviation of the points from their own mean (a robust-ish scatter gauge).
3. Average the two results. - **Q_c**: 8.6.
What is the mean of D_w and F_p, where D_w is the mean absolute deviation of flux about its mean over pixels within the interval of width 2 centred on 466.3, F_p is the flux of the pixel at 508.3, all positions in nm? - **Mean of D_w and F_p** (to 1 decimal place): 6.6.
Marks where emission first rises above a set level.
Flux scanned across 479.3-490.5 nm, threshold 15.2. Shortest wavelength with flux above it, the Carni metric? 479.5 nm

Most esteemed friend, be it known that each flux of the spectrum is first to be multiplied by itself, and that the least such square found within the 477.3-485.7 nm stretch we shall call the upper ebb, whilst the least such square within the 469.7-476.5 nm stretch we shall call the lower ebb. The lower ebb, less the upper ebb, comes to 41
